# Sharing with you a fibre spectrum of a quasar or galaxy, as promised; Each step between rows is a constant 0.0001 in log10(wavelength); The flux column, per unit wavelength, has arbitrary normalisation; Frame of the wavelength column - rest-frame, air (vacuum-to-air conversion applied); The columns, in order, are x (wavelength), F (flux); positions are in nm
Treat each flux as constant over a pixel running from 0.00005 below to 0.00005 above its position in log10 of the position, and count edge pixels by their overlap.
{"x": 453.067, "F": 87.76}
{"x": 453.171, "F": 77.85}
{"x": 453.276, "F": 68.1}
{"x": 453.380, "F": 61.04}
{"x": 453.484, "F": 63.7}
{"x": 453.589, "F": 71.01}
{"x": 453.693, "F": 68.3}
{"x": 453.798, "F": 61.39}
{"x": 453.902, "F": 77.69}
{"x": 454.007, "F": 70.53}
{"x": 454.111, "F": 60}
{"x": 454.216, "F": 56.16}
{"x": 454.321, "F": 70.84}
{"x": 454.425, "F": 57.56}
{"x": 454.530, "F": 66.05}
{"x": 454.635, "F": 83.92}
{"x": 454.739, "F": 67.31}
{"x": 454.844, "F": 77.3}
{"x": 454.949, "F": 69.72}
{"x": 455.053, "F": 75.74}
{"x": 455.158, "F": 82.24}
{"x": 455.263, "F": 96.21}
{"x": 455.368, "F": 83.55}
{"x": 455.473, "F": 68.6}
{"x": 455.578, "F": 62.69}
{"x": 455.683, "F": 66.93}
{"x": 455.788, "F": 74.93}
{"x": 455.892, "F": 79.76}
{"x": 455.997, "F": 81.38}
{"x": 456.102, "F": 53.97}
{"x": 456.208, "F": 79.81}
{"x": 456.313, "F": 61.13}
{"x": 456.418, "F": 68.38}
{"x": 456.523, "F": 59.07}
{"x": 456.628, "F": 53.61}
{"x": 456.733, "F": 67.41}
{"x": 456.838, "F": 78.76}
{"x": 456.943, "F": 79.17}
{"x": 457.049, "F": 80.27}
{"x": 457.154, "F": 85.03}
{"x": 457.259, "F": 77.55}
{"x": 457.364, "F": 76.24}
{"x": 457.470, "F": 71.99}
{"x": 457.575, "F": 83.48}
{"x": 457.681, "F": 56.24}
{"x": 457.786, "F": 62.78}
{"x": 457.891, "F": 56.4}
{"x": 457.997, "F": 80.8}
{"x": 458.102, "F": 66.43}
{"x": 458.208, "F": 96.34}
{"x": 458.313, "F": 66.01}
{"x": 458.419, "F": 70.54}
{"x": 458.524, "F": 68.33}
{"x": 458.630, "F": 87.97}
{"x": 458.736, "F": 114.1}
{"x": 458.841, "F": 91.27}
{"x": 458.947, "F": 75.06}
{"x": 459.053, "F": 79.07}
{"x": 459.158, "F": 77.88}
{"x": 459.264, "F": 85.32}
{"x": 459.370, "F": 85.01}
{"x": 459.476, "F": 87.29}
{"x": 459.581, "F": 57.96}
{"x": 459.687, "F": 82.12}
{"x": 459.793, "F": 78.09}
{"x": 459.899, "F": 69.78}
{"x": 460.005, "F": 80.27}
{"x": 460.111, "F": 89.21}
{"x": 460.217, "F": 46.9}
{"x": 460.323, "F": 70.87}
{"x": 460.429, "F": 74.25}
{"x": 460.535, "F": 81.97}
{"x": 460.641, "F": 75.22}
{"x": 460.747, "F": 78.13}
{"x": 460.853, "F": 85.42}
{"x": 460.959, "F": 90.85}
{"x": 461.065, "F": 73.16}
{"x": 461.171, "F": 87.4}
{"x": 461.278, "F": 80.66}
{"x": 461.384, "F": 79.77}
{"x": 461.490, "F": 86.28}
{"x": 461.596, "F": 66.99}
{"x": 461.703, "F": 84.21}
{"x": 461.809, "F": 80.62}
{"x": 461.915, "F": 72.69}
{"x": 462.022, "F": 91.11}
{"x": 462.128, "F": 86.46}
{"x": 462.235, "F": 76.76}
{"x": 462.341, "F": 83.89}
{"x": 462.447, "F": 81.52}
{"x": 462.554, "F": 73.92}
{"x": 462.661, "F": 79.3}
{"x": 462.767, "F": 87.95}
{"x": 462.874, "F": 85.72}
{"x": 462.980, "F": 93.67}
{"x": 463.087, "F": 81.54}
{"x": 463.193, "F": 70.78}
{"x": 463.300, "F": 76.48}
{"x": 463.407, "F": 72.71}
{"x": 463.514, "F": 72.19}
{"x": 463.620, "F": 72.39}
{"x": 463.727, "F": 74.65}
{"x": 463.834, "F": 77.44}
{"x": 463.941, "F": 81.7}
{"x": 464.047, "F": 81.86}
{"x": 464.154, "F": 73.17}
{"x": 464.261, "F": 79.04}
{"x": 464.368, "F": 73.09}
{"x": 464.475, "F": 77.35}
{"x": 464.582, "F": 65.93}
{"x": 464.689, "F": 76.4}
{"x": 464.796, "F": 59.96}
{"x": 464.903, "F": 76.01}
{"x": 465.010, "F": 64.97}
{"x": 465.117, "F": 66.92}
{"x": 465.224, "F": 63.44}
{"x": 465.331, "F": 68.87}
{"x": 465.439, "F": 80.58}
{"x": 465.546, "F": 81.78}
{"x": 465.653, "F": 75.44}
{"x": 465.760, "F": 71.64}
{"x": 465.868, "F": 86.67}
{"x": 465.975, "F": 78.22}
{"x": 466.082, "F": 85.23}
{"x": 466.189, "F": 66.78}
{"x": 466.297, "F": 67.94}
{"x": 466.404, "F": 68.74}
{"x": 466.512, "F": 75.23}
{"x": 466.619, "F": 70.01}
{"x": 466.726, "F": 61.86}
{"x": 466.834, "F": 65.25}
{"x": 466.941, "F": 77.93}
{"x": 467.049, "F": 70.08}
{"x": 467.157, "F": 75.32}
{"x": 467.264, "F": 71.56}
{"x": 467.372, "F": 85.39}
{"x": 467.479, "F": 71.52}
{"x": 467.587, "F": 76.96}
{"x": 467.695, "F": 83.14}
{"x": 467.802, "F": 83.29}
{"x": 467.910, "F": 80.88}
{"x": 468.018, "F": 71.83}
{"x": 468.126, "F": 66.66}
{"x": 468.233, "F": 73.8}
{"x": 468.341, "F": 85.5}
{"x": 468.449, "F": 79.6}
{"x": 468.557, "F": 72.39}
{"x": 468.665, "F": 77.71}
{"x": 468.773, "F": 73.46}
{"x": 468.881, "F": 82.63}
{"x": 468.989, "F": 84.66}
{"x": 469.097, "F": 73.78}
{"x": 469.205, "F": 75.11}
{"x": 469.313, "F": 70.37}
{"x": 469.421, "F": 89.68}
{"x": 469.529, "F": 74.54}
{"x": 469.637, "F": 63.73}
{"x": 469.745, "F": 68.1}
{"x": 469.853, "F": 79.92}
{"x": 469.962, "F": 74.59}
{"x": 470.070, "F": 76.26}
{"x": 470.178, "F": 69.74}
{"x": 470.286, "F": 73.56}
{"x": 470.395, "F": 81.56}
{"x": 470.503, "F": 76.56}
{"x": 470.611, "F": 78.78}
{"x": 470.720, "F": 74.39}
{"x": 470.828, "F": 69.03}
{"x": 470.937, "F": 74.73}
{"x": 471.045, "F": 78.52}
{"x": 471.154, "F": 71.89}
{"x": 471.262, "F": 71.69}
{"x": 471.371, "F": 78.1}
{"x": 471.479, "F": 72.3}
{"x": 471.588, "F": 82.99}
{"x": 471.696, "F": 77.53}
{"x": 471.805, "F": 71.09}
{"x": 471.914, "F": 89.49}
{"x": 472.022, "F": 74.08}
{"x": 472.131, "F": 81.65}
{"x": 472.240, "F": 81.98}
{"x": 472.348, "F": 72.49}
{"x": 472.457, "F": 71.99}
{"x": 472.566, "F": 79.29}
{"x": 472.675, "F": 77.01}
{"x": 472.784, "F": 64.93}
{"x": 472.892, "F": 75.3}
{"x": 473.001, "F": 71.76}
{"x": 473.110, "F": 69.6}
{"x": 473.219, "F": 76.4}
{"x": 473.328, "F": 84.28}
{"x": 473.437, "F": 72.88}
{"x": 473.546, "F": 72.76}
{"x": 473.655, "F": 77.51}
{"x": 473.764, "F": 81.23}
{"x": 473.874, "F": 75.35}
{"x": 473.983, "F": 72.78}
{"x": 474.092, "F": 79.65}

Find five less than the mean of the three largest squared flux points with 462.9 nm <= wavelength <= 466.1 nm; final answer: 7845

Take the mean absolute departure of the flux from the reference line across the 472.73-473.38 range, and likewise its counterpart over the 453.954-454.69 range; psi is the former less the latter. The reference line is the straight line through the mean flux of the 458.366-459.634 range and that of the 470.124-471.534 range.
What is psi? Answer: -13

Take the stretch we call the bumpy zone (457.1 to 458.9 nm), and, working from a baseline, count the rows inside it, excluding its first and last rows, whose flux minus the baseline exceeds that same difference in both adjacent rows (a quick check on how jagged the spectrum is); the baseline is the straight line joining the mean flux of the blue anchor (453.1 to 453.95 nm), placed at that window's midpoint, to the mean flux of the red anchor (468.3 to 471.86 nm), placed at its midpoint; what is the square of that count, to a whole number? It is 36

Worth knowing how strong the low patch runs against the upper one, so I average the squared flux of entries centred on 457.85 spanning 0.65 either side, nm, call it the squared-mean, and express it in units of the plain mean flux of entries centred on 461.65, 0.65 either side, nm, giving 66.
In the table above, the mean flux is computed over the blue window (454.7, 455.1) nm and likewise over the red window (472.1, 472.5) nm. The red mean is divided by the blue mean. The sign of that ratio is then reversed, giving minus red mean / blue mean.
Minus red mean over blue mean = -1.06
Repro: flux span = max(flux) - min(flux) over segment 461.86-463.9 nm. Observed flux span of 23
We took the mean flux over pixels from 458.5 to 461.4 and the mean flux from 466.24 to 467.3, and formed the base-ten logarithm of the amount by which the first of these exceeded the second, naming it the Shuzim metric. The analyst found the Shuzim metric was 1.0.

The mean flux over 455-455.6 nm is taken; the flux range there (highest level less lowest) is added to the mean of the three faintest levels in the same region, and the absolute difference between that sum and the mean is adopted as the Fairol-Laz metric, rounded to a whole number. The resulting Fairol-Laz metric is 24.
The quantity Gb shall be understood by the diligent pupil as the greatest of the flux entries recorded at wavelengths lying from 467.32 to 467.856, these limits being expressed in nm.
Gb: 85.39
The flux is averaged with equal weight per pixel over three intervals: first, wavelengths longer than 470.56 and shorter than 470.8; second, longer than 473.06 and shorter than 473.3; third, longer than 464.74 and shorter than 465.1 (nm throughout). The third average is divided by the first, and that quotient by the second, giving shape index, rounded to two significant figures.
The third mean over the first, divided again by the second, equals 0.012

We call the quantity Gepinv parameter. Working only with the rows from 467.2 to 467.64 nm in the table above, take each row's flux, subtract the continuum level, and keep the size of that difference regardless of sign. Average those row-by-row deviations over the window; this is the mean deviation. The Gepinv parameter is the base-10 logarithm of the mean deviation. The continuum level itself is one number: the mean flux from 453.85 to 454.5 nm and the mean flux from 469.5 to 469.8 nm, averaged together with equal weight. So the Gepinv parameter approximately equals 0.97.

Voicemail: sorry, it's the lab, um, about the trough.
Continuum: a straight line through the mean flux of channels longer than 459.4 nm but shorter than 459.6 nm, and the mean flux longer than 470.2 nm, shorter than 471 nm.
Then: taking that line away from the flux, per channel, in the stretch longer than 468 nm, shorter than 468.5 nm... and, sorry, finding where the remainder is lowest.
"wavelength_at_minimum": 468.126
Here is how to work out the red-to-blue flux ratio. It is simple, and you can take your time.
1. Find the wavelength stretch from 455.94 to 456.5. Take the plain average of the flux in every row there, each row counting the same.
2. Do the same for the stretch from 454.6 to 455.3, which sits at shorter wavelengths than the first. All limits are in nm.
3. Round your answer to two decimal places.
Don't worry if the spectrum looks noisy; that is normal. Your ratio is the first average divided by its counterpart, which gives 0.87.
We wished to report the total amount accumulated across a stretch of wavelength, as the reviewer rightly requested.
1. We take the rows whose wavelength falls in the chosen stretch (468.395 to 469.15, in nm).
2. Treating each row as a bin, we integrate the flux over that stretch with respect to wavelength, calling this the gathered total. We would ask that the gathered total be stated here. 59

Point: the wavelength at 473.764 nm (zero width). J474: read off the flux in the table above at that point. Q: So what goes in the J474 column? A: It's 81.23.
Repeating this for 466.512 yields 75.23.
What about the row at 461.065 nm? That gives 73.16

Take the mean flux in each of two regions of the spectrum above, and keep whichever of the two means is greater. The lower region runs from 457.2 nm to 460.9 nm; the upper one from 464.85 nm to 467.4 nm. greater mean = 76.8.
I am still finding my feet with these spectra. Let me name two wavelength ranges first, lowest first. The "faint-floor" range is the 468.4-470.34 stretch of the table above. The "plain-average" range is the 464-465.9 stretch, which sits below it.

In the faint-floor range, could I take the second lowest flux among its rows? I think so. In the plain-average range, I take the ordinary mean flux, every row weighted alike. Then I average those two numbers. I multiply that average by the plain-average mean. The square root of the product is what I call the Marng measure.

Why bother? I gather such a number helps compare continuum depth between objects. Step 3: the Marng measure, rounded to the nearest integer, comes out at 72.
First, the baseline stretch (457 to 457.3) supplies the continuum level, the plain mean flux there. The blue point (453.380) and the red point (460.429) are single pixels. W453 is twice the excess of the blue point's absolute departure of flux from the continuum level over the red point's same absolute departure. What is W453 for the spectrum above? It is 26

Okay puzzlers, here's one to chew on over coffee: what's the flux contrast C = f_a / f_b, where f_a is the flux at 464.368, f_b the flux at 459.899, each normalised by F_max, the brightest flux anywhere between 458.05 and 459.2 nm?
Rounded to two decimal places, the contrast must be 1.05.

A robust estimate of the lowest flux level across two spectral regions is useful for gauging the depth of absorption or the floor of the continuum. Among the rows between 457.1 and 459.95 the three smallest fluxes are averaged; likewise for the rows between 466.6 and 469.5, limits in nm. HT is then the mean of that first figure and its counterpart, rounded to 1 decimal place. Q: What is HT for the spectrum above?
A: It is 60.7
